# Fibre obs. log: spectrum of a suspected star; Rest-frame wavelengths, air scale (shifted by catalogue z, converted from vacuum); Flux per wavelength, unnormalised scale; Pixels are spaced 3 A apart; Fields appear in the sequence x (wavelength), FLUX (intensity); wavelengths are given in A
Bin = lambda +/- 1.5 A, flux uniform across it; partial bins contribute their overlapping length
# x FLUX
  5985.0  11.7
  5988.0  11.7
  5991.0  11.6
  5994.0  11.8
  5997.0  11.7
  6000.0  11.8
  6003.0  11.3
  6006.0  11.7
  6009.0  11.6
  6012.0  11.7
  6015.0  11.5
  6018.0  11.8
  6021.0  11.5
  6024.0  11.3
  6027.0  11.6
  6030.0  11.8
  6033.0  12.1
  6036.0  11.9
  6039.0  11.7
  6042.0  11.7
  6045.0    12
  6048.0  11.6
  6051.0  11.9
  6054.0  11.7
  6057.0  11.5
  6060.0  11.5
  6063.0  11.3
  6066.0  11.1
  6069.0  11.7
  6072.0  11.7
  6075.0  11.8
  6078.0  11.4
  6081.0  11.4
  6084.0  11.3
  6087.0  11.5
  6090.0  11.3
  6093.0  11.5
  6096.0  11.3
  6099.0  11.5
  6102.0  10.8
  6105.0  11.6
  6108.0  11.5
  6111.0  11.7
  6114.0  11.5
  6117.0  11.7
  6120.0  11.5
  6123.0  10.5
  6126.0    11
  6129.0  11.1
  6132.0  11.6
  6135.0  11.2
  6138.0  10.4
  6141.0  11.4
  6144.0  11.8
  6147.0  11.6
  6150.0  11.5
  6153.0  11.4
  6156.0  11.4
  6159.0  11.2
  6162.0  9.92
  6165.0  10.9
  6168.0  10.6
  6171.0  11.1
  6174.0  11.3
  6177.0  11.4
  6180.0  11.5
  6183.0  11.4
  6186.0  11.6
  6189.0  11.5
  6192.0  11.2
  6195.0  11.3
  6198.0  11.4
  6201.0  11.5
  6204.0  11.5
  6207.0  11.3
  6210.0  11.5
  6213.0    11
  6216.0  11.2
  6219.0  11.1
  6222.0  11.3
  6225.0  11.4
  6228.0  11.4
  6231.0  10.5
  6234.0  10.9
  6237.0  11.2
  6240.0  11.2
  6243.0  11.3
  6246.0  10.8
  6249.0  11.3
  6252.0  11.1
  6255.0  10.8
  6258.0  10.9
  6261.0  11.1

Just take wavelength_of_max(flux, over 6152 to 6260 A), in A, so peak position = 6186.0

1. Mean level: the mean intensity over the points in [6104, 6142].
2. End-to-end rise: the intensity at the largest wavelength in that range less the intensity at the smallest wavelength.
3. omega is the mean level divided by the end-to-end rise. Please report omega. -56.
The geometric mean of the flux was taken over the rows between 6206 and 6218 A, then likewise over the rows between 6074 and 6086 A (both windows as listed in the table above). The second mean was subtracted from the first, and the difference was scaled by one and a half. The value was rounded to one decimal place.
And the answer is -0.3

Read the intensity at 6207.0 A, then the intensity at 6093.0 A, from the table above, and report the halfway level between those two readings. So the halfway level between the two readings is 11.4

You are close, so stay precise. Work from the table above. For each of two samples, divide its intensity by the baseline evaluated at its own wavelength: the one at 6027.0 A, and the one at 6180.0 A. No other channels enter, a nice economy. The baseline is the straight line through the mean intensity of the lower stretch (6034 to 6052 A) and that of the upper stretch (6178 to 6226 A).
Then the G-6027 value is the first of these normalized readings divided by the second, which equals 0.97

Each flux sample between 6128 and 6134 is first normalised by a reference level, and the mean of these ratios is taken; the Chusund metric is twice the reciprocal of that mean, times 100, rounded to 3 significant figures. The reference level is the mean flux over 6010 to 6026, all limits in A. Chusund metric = 204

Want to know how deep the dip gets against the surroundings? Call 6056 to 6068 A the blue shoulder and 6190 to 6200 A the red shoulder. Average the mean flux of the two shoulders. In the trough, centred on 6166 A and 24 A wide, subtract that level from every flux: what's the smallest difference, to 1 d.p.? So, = -1.4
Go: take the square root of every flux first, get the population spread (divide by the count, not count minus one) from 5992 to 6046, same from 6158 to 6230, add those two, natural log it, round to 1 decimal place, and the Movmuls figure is -2.5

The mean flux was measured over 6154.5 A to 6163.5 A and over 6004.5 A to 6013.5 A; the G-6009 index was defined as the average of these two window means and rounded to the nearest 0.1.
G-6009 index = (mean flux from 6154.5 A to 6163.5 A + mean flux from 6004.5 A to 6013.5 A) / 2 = 11.3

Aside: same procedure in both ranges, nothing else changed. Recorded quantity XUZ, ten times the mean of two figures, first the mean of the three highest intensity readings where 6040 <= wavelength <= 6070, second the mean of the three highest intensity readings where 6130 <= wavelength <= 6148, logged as 118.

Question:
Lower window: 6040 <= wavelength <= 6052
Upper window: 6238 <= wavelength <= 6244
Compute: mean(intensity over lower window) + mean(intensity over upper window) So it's 23.0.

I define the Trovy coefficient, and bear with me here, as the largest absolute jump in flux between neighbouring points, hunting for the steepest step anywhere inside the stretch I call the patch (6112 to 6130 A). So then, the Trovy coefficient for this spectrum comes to 1.0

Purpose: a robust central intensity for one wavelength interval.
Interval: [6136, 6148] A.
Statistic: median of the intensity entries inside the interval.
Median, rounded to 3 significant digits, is 11.5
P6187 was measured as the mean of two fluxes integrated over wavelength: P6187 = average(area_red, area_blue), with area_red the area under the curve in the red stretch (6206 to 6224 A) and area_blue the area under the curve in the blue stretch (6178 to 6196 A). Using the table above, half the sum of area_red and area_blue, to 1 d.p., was 203.9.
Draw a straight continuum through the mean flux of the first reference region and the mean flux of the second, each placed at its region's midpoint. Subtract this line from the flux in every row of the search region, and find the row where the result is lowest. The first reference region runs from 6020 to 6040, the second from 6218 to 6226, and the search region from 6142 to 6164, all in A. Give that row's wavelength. 6162.0 A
